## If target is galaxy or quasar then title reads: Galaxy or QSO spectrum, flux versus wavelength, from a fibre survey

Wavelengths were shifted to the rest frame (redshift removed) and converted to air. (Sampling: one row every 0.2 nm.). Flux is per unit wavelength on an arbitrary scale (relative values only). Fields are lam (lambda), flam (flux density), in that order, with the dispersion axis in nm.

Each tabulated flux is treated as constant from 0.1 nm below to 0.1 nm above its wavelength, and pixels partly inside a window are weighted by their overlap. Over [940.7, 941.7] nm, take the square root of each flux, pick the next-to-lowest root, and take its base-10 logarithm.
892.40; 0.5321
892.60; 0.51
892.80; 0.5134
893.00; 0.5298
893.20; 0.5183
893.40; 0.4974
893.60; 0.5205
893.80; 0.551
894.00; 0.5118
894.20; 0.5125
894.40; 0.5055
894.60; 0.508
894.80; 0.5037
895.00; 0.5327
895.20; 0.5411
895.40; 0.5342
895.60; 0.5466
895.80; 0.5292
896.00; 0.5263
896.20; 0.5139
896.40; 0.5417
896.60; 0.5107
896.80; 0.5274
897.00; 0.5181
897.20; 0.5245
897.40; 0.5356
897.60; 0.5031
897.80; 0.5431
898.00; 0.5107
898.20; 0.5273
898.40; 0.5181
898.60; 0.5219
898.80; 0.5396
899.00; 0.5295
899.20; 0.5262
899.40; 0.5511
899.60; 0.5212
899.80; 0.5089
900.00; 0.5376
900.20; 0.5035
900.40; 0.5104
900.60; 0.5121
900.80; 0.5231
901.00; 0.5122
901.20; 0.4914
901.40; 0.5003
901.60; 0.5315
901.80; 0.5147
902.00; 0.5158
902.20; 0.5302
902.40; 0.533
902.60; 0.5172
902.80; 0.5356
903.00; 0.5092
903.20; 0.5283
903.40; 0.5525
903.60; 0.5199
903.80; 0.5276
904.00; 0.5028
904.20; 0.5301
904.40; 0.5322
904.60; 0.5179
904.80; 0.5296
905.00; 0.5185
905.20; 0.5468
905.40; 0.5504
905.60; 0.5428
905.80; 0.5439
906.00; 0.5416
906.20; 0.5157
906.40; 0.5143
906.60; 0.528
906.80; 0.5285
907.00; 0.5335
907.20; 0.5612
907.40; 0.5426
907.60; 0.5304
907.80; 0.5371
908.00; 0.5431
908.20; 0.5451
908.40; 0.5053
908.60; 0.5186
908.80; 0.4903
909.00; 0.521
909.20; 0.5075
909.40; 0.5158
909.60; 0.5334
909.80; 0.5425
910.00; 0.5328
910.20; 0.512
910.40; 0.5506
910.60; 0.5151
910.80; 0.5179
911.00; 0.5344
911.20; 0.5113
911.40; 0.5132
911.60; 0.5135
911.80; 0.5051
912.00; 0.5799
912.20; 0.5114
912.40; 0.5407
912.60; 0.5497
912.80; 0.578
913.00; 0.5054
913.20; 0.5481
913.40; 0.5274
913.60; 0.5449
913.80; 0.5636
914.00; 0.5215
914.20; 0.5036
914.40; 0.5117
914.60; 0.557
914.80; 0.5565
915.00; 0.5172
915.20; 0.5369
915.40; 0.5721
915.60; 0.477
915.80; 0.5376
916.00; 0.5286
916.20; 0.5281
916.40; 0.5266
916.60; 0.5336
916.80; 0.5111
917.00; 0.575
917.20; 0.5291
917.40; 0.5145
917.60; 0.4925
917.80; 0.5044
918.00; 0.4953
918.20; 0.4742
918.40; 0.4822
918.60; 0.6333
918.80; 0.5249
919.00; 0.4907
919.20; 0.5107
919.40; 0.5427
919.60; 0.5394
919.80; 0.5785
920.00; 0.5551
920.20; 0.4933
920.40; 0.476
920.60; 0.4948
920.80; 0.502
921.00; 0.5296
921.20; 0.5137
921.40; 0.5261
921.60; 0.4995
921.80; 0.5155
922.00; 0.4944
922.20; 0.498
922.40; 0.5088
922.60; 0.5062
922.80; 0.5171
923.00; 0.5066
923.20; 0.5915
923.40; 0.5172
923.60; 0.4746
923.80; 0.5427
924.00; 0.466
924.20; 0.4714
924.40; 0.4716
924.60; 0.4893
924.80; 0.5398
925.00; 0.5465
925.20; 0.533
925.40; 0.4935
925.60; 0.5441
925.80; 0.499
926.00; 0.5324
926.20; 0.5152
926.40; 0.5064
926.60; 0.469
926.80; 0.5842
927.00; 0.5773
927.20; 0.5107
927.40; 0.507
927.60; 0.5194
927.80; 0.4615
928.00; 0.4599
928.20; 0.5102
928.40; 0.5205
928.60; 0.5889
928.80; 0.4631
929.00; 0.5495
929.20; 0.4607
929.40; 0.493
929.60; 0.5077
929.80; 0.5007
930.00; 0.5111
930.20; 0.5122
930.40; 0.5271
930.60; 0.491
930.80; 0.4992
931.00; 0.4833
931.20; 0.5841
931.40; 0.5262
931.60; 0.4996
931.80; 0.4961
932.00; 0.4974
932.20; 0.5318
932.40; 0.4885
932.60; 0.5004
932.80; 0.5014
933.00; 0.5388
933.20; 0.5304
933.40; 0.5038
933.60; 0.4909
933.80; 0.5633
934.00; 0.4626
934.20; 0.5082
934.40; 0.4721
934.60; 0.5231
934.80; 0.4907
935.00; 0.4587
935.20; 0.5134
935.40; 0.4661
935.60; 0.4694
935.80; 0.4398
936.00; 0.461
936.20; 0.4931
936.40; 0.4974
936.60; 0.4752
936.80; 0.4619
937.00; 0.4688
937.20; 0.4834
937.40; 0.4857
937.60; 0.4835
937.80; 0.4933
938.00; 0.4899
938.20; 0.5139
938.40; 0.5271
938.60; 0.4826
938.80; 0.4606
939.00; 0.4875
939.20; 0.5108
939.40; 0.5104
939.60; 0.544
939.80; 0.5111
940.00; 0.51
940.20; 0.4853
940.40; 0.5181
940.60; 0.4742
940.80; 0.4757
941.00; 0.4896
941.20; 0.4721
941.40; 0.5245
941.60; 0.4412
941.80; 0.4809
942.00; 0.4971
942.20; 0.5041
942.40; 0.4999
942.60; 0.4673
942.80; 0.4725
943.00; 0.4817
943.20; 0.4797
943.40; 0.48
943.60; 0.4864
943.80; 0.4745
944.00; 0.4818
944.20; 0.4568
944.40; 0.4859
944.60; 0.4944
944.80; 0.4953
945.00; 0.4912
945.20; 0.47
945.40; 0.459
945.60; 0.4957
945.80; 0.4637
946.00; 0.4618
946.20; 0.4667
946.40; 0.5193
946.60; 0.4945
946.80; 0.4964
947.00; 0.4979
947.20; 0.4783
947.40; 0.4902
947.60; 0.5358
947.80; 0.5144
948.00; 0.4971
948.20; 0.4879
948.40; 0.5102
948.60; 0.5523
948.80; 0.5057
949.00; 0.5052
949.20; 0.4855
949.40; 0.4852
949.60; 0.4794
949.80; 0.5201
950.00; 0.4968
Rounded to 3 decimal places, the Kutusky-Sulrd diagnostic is -0.163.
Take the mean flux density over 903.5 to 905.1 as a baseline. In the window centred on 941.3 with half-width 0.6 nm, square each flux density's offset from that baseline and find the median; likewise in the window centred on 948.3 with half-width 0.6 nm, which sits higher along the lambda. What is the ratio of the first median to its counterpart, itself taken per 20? 0.213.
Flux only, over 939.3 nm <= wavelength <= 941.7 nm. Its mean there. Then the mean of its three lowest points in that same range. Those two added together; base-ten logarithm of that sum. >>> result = -0.018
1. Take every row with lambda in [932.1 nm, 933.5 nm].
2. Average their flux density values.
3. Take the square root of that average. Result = 0.717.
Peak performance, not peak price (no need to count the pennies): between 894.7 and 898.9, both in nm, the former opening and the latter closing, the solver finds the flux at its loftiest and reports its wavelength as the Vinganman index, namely 895.60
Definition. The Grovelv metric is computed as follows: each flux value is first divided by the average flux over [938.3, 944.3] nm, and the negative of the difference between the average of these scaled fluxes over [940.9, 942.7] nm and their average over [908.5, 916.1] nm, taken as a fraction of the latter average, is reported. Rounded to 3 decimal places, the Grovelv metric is 0.081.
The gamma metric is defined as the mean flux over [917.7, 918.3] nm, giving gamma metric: 0.491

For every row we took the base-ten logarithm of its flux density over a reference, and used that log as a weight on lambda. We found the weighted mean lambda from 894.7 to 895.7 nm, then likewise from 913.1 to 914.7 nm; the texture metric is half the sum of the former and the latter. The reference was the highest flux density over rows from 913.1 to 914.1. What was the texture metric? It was 904.53 nm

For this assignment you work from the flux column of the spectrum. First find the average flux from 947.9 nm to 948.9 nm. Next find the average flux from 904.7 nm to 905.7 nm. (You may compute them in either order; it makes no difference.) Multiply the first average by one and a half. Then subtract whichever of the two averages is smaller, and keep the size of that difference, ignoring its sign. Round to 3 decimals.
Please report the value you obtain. 0.255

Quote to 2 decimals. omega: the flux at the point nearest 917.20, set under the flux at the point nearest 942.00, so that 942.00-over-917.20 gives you 0.94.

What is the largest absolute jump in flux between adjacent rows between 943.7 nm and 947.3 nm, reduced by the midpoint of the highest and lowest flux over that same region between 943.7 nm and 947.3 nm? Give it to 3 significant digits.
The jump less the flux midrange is -0.435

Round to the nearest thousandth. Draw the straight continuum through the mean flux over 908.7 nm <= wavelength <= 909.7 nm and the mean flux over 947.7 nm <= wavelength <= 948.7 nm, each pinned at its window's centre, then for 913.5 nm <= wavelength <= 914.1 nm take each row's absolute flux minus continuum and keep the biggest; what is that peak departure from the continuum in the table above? 0.050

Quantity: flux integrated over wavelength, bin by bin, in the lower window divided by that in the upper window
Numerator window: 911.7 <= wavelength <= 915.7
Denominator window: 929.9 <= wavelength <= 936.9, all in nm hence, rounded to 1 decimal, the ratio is 0.6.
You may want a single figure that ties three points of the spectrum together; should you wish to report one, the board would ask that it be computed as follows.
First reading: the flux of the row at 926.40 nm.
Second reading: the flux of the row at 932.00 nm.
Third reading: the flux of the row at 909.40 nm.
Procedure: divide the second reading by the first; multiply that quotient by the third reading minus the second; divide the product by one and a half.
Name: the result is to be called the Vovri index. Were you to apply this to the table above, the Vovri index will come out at 0.012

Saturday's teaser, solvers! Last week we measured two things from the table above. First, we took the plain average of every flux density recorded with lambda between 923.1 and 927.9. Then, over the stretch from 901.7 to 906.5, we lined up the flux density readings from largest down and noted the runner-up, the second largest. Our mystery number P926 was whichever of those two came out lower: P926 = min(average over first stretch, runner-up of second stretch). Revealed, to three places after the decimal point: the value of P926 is 0.515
